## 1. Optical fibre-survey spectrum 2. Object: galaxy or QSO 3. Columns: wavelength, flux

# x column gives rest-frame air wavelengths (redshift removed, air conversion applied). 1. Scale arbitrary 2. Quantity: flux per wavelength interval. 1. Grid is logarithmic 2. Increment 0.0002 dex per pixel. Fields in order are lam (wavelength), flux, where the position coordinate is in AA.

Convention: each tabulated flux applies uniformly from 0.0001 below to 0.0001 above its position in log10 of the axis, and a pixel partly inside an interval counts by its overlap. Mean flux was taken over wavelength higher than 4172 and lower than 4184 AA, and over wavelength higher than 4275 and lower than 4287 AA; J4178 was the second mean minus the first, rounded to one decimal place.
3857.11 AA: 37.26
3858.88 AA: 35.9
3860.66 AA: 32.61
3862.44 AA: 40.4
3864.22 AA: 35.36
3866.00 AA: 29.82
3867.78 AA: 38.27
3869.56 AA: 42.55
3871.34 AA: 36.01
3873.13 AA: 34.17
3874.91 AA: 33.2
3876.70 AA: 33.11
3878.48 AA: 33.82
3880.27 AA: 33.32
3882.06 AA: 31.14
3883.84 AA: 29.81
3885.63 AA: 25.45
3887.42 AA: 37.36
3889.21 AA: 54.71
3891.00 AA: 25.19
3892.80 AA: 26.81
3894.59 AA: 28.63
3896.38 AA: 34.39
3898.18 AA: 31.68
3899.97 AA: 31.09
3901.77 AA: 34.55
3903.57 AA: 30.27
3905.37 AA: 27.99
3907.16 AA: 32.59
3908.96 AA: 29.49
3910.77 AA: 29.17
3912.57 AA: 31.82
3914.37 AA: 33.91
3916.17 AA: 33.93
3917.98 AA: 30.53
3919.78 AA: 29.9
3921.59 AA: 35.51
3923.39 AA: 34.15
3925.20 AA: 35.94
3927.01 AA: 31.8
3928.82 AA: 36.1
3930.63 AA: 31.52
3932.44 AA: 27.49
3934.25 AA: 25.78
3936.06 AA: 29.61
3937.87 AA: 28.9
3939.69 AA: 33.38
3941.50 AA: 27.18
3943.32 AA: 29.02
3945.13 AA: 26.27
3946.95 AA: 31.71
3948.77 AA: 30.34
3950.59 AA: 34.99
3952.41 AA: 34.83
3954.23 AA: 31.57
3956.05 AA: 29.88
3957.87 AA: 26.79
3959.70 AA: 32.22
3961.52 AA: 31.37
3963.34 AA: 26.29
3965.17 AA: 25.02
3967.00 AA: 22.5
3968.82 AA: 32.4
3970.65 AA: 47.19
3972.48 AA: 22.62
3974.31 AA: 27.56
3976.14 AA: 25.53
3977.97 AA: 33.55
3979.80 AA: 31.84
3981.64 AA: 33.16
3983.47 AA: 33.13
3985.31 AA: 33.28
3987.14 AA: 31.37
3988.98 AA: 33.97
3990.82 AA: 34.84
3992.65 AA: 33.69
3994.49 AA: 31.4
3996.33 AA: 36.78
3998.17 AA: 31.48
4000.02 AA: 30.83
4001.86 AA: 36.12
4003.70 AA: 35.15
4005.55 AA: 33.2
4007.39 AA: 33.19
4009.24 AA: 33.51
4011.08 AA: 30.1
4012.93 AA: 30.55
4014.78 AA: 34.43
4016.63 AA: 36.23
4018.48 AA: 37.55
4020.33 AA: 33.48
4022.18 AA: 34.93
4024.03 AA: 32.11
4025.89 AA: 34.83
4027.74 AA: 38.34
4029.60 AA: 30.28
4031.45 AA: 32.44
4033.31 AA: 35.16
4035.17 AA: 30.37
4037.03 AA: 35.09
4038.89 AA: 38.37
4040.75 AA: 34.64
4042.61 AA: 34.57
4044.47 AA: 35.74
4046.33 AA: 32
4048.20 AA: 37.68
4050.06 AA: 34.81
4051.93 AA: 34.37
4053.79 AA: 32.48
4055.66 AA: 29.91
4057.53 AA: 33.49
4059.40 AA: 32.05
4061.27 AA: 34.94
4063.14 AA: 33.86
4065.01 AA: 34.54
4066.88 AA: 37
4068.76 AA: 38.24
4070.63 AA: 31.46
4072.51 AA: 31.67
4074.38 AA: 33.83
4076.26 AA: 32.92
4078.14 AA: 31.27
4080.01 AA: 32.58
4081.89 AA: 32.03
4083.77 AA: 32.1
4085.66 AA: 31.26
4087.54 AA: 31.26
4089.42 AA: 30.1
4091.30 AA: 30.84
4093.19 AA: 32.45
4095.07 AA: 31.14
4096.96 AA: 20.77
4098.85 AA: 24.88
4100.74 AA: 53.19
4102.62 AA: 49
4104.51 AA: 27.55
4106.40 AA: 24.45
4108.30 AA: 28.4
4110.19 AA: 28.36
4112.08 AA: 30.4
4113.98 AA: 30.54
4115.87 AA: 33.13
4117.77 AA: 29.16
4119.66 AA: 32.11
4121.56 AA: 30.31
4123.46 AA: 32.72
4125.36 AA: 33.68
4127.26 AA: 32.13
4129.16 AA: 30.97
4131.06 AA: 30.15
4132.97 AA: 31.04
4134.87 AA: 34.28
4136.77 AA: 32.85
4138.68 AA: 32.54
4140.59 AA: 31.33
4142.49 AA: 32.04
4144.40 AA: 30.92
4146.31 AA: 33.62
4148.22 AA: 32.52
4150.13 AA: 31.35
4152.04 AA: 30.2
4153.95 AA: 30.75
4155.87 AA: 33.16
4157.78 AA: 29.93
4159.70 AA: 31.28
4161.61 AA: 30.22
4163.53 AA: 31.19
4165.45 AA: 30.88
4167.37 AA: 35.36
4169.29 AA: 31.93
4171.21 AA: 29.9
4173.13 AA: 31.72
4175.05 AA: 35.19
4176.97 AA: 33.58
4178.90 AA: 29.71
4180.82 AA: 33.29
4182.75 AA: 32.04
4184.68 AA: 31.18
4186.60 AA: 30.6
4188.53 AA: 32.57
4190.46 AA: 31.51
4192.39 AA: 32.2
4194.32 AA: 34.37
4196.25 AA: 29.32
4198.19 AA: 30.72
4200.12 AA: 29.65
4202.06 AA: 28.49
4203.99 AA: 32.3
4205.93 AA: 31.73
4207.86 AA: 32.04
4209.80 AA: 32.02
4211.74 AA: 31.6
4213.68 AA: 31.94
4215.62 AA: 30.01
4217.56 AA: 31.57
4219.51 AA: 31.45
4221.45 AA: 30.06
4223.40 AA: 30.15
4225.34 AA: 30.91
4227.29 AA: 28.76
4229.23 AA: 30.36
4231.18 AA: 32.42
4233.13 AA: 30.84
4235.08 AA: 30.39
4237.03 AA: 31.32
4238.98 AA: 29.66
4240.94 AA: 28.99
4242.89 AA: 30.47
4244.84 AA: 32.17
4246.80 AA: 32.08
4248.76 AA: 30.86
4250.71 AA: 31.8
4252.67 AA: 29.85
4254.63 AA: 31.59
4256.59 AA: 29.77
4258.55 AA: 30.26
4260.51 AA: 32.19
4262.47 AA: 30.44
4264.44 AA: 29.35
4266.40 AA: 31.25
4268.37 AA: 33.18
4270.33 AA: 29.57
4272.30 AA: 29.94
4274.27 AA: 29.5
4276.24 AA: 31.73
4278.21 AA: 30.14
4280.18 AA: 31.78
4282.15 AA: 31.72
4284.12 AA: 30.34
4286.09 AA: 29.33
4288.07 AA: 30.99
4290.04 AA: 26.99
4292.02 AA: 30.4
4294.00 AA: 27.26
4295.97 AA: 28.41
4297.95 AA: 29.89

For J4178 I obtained -1.7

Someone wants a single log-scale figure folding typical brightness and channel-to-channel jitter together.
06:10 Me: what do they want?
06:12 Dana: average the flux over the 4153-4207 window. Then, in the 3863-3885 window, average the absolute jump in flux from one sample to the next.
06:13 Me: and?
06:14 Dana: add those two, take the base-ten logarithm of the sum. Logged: 1.54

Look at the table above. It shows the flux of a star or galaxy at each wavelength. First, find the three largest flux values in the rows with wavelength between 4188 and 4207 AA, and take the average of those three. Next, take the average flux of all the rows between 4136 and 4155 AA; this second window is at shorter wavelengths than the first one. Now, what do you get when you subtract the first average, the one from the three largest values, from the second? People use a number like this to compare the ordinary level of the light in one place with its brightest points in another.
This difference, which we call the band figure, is -1.3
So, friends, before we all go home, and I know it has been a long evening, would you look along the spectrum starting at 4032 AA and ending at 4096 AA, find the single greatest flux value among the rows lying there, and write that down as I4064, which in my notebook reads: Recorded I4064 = 38.37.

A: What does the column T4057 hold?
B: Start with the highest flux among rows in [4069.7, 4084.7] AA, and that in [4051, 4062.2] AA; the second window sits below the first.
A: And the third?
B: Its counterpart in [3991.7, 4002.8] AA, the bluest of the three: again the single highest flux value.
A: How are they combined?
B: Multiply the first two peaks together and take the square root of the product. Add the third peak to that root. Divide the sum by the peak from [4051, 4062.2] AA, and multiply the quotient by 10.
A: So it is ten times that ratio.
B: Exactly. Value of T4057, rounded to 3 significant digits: 20.4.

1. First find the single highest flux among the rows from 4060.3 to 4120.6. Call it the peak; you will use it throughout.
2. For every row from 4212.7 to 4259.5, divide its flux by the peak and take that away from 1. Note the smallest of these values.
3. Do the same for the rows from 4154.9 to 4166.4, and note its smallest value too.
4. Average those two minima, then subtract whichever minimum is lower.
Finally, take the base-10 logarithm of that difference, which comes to -2.16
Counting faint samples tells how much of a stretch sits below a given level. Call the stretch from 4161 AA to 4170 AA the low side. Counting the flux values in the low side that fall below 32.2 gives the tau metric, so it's 4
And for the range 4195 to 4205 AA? 4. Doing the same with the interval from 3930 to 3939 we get 5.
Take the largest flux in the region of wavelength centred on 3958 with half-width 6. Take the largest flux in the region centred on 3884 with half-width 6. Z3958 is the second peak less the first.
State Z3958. 20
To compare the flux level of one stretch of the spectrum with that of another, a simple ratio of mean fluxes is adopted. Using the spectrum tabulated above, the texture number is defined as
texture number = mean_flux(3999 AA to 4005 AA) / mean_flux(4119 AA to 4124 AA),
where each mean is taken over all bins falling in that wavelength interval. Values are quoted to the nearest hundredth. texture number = 1.07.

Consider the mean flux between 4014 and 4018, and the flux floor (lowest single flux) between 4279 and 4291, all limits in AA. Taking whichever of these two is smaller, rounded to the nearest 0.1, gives 27.0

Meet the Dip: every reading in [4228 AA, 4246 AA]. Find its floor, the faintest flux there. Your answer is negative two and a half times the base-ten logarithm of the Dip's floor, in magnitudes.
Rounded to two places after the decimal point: -3.66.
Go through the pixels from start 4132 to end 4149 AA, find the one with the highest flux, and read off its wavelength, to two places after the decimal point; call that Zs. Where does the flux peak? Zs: 4134.87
